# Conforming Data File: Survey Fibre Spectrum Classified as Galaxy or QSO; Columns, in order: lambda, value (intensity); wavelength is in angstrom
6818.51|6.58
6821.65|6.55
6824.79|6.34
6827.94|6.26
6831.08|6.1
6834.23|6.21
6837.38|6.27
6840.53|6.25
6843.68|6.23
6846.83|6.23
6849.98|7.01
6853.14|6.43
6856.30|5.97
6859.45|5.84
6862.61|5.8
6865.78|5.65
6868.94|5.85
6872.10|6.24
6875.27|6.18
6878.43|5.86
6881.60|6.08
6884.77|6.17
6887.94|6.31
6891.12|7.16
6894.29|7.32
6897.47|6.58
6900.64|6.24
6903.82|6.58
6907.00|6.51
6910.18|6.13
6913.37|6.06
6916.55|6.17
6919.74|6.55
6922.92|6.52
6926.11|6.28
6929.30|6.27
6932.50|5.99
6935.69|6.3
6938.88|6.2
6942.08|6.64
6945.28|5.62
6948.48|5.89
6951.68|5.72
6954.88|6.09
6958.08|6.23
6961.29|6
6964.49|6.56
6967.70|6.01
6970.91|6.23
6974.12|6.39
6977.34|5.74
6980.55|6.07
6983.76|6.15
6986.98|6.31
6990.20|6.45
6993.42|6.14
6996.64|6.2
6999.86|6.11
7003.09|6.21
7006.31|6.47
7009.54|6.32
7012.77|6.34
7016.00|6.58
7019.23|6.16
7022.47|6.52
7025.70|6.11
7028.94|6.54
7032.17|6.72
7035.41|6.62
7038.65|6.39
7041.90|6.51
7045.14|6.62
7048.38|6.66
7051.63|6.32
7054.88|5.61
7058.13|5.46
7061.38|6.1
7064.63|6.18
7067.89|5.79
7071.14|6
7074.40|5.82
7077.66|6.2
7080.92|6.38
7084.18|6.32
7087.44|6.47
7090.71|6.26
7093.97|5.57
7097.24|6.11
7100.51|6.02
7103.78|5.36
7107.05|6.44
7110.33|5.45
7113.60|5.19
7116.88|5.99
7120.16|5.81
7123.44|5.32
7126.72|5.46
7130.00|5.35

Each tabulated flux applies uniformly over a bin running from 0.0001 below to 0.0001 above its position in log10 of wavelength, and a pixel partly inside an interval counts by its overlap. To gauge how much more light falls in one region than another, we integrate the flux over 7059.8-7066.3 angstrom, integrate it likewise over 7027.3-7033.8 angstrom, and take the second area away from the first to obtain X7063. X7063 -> -3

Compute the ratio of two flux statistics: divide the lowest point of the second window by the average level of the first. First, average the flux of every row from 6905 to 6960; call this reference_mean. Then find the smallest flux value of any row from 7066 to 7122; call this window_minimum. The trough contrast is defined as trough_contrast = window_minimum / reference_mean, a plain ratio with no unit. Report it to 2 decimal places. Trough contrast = 0.84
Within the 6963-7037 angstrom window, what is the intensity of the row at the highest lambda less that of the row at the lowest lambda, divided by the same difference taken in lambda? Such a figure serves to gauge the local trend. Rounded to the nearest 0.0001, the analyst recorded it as 0.0008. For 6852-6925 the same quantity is 0.0013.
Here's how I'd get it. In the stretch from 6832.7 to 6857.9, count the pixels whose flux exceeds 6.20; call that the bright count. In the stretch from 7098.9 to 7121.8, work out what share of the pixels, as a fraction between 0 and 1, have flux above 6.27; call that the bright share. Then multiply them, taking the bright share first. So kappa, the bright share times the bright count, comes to 1.00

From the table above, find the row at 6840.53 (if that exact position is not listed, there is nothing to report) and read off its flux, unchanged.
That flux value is 6.25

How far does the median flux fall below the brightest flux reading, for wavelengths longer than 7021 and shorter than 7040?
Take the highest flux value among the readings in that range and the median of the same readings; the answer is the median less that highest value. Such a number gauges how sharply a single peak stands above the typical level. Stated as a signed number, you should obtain -0.19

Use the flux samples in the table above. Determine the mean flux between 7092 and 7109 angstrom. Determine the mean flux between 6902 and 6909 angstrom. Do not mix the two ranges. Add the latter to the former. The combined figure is 12.4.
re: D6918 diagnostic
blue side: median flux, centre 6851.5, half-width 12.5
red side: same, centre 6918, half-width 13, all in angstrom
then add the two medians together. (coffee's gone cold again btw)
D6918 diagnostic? 12.5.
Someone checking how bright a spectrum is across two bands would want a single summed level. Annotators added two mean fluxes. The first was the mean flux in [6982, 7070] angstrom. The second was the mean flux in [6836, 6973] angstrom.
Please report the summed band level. 12.52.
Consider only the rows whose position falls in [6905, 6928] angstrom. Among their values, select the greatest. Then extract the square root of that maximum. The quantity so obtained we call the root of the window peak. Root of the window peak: 2.56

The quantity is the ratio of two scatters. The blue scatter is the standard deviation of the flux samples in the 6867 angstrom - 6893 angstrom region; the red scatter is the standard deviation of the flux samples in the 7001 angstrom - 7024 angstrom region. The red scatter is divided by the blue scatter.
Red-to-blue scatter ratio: 0.38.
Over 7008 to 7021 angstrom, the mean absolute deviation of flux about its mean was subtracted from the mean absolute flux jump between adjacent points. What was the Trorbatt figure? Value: 0.11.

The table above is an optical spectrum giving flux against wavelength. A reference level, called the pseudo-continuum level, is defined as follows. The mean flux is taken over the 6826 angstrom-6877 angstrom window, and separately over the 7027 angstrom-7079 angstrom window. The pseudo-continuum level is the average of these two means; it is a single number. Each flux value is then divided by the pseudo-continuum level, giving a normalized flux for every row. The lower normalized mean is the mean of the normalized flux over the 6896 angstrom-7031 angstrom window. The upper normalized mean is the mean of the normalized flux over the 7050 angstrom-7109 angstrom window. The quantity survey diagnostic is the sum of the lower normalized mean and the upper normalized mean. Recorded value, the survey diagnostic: 1.98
